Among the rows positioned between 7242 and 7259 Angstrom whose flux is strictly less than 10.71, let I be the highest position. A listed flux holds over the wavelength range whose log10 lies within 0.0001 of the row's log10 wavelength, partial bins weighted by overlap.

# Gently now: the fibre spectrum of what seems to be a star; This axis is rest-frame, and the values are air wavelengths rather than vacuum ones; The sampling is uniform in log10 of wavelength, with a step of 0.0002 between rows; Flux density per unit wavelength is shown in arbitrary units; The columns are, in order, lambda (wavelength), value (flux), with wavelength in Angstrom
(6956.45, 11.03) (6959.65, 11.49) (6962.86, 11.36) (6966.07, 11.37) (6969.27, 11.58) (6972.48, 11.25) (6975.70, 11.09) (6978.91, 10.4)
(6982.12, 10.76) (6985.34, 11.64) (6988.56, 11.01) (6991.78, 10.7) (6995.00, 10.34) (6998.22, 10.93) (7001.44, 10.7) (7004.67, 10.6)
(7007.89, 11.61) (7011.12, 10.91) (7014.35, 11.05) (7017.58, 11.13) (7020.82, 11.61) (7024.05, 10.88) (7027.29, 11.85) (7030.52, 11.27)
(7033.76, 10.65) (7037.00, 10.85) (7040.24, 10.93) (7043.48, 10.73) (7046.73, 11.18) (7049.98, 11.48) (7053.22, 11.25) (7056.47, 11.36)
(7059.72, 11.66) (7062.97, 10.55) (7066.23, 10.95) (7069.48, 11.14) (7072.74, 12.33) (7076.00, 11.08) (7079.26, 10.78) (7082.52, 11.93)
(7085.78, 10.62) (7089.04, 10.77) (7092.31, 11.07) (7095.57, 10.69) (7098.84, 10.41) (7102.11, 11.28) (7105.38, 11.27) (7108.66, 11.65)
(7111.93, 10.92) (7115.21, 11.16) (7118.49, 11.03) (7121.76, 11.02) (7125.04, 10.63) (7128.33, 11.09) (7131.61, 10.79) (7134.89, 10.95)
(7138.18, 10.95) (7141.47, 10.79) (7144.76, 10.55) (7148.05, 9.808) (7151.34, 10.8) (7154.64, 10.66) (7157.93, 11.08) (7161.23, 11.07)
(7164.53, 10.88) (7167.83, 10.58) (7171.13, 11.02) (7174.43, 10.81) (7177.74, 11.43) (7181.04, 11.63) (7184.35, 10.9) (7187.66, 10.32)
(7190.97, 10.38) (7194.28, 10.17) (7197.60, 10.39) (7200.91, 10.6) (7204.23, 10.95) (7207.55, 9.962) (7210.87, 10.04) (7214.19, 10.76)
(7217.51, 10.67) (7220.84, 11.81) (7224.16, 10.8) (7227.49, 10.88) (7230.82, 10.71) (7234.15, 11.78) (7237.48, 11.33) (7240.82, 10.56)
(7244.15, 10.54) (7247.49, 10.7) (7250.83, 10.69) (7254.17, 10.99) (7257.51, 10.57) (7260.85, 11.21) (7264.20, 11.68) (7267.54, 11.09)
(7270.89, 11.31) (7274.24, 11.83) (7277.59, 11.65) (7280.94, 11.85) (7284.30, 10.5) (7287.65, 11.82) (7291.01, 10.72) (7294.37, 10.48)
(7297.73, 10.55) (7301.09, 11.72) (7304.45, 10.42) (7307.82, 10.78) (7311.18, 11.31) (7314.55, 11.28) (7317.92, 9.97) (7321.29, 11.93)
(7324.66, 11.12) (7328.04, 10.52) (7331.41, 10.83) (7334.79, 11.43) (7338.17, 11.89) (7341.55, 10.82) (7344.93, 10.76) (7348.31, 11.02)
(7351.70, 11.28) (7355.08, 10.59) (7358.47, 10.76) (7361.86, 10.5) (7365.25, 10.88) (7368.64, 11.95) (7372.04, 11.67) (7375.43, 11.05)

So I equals 7257.51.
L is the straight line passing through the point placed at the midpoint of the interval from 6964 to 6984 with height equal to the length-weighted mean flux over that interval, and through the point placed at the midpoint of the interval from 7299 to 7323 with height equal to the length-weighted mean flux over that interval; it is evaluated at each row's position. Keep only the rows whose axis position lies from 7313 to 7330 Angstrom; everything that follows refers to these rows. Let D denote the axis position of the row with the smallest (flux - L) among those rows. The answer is 7317.92 Angstrom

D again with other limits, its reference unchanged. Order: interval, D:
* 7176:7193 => 7187.66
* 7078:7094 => 7085.78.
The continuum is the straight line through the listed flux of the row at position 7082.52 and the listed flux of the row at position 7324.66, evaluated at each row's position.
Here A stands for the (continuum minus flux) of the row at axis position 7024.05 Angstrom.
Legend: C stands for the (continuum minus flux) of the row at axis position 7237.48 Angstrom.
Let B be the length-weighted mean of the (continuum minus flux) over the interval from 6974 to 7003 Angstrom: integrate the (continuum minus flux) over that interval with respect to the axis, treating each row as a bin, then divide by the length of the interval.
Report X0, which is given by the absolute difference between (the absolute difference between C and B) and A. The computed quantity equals 0.1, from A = 1.2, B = 1.40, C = 0.08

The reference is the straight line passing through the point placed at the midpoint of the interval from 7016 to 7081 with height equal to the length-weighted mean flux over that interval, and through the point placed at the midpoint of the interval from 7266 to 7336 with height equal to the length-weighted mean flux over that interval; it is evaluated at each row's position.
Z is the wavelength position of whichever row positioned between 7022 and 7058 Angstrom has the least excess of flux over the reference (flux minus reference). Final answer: 7033.76 Angstrom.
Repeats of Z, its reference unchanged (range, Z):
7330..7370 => 7361.86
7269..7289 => 7284.30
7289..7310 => 7304.45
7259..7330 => 7317.92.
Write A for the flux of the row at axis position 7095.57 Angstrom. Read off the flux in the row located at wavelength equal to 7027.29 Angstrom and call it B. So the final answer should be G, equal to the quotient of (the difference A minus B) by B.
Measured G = -0.098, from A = 10.69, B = 11.85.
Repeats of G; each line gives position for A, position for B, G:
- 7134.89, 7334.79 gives -0.042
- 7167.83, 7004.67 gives -0.002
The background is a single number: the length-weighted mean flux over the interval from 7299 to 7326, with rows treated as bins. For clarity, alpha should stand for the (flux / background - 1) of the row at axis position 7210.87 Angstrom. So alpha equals -0.09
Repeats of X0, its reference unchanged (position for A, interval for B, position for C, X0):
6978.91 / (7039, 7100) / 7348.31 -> 1.0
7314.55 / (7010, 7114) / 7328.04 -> 0.4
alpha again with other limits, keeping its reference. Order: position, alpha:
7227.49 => -0.02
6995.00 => -0.07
